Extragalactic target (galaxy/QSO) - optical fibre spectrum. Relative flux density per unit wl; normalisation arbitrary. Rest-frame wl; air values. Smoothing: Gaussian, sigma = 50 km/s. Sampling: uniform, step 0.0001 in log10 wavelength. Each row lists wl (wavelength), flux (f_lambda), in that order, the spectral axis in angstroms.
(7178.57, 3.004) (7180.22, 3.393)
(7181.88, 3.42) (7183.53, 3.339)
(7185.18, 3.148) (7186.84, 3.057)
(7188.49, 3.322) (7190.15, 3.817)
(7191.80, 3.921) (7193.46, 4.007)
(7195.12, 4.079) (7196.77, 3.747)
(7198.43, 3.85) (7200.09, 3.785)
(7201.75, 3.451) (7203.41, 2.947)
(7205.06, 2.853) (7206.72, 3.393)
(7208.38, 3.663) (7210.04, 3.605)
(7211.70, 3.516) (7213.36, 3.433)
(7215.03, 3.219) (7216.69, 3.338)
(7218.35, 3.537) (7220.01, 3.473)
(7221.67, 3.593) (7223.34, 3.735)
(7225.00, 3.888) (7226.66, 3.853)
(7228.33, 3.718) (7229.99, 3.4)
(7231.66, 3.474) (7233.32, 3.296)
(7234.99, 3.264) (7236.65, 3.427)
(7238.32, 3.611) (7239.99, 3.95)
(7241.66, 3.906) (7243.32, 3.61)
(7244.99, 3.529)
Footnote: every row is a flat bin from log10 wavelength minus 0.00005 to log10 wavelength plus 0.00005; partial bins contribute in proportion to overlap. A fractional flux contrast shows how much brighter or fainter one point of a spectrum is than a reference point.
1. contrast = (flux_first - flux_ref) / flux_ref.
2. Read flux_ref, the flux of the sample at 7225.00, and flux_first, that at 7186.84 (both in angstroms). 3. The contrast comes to -0.21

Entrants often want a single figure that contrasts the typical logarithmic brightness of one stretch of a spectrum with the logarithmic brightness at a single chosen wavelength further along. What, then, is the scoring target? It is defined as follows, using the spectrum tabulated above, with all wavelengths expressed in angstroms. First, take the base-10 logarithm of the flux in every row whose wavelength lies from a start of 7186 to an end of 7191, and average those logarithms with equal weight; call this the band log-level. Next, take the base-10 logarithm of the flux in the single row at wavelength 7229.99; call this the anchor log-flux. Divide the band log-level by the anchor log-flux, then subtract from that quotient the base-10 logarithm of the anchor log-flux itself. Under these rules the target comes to 1.27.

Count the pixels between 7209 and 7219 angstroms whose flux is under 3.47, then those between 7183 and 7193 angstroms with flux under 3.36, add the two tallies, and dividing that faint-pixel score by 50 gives 0.14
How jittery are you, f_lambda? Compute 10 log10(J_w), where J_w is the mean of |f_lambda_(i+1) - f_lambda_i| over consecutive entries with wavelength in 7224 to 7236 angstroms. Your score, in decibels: -8.9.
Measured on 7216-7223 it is -8.9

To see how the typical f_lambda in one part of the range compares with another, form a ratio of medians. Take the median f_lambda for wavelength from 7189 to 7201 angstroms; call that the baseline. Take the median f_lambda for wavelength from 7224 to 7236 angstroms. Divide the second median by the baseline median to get 0.90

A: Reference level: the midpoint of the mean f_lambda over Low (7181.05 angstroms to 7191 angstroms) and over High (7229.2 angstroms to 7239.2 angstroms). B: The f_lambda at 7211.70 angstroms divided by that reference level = 1.04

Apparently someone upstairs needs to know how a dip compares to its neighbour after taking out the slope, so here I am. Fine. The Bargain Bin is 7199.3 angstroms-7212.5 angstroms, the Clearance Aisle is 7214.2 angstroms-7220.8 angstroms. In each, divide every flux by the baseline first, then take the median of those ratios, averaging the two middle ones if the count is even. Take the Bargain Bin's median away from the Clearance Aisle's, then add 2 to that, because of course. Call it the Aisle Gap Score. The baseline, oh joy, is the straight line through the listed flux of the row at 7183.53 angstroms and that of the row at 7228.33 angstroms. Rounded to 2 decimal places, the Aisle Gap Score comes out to 1.95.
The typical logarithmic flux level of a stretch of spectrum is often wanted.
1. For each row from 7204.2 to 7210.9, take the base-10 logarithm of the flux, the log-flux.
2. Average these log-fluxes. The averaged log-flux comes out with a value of 0.527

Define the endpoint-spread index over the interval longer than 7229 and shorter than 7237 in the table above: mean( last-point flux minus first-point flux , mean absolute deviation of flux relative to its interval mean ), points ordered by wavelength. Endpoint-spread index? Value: 0.1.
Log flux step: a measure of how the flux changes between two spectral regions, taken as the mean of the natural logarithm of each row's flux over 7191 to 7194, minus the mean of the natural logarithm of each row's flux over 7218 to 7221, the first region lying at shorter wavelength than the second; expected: 0.12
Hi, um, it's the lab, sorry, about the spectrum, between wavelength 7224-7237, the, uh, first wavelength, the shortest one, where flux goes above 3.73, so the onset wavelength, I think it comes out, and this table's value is 7225.00 angstroms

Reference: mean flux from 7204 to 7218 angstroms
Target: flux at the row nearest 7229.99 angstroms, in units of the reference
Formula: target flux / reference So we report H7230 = 1.01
